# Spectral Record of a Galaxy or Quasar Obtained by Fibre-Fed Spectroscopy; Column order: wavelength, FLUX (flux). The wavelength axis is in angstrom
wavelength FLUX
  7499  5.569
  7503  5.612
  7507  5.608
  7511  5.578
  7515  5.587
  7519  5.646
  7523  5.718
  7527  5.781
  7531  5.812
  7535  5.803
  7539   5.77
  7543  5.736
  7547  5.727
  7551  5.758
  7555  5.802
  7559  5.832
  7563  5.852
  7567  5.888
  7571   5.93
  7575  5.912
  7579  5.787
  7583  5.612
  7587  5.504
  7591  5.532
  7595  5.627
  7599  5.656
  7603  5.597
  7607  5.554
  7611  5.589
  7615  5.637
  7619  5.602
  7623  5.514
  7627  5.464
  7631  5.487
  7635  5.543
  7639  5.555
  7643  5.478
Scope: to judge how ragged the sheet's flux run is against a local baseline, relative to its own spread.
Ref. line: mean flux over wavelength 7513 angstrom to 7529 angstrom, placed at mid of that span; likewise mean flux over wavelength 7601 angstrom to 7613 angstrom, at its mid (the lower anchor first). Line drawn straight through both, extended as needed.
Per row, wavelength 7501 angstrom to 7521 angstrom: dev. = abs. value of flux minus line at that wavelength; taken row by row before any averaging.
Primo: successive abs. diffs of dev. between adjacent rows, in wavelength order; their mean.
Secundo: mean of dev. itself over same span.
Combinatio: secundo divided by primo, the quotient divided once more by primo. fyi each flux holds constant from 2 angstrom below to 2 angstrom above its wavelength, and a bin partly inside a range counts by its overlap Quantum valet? 132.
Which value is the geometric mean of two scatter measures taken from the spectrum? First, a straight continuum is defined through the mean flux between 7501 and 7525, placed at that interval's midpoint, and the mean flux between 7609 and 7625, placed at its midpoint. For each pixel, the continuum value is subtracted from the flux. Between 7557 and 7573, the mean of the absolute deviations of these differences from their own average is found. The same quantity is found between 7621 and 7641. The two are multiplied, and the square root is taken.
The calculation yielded 0.033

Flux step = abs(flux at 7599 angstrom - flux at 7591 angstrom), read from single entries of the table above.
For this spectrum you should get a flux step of 0.12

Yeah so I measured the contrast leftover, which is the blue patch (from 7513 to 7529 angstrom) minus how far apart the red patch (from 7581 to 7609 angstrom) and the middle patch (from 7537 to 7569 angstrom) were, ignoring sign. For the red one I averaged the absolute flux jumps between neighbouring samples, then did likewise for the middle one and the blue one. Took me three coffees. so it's 0.033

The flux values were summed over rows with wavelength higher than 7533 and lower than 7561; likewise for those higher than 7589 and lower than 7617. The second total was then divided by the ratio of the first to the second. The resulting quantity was 38.0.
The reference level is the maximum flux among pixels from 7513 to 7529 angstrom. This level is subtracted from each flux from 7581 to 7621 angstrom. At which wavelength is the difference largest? 7599 angstrom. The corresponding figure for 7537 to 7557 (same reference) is 7555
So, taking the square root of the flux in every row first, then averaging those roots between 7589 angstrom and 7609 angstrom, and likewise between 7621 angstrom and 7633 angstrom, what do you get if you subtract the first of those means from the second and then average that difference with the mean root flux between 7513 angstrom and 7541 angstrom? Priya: 1.19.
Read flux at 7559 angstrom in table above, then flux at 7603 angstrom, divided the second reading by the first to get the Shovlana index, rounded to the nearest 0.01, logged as 0.96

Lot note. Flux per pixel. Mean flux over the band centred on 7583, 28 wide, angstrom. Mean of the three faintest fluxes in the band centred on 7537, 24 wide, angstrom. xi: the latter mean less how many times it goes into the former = 4.75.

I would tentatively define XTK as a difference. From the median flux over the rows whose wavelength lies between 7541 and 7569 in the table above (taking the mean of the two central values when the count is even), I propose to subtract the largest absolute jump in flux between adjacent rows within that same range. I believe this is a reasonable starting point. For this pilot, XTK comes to 5.76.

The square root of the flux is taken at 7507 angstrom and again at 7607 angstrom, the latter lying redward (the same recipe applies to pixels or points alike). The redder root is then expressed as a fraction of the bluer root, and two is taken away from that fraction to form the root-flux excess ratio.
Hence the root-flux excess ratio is -1.00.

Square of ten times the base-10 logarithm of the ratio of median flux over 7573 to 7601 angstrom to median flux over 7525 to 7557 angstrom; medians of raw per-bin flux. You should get 0.013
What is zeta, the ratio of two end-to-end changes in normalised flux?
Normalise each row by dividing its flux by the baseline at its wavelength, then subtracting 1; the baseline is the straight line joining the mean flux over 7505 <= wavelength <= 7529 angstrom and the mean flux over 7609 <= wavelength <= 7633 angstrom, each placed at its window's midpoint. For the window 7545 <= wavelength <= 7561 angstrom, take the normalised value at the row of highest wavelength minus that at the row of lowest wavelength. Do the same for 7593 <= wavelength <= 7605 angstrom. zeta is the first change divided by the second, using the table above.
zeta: -5.31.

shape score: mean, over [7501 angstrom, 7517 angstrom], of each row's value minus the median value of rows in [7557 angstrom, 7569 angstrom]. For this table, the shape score -0.26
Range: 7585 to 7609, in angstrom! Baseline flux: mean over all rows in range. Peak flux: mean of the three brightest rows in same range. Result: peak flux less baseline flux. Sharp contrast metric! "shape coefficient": 0.048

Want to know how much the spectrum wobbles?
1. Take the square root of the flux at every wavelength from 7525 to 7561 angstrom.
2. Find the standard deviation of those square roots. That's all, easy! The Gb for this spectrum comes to 0.007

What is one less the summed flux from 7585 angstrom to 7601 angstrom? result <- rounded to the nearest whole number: -21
